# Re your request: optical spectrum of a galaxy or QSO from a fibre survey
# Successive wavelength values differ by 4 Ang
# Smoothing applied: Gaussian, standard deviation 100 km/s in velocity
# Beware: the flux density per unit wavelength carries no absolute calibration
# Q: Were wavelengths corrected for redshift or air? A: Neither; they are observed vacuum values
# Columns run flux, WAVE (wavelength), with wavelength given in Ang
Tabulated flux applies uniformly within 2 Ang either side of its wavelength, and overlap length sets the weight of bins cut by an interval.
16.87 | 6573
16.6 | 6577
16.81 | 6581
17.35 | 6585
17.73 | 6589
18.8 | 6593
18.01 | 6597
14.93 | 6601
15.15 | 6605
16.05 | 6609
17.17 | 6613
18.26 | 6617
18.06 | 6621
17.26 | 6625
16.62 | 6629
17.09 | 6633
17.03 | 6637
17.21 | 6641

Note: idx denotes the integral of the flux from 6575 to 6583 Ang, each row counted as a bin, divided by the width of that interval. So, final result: 16.7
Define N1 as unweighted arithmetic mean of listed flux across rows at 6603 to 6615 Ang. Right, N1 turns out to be 16.1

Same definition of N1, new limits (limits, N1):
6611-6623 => 17.8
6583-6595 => 18.0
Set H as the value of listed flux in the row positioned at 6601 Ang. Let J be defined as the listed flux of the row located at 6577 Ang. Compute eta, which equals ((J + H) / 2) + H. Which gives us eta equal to 30.7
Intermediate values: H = 14.93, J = 16.6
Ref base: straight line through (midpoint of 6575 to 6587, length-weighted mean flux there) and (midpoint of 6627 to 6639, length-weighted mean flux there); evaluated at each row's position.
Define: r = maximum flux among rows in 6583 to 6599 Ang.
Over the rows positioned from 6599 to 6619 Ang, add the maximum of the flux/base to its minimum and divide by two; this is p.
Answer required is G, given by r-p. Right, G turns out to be 17.8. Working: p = 0.98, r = 18.8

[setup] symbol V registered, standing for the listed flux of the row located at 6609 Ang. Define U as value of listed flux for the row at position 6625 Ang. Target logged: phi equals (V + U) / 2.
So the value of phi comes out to 16.7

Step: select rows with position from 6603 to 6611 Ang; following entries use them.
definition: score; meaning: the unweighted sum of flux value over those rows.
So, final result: 31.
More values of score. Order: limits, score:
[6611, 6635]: 104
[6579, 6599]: 89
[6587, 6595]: 37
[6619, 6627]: 35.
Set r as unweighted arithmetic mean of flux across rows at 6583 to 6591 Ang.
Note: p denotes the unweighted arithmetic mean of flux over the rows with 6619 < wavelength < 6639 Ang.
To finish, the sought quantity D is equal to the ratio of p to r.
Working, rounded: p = 17.2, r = 17.5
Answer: 0.98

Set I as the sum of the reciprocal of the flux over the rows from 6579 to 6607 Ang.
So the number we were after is 0.42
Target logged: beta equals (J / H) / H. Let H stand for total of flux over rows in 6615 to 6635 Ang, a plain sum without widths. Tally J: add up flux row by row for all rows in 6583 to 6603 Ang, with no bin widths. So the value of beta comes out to 0.0114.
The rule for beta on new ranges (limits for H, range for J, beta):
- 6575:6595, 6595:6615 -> 0.0107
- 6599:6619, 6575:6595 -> 0.0131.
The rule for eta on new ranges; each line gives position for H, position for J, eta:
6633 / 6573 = 34.1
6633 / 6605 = 33.2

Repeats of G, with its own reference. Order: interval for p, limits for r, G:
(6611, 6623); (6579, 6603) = 17.8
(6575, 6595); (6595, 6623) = 17.2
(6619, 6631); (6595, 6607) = 17.0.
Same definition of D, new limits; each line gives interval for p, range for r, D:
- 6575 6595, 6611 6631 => 1.00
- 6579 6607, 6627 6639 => 1.00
